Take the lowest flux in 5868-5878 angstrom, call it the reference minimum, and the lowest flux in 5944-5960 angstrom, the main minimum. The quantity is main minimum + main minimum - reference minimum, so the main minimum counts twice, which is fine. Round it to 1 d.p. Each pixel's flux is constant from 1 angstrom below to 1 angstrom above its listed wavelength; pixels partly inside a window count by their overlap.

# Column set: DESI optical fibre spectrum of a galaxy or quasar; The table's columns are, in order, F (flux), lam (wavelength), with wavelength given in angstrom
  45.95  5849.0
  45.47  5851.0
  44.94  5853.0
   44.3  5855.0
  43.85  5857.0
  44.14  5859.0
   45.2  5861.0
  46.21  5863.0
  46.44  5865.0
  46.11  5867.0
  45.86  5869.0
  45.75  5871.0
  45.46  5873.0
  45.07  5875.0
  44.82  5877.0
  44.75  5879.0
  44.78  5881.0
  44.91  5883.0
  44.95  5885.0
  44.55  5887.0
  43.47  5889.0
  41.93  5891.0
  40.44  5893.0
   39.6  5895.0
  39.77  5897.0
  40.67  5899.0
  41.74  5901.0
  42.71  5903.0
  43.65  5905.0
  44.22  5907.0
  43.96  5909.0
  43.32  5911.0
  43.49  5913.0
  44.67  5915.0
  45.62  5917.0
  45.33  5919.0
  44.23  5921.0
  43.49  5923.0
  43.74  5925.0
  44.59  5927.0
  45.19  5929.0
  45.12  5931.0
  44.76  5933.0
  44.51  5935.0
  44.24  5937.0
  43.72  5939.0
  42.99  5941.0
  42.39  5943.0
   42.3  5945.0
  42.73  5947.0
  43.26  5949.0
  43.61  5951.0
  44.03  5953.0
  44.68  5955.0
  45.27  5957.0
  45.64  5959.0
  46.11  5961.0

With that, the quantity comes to 39.8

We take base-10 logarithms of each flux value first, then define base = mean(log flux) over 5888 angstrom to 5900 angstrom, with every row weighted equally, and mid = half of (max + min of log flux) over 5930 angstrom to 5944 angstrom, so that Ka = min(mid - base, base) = 0.028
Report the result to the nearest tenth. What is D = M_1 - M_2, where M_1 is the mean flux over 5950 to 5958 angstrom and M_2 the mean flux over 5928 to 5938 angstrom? -0.4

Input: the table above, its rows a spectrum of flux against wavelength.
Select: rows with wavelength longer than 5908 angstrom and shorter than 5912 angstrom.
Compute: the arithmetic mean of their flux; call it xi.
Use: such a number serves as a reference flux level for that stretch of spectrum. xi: 43.6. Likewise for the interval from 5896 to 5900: 40.2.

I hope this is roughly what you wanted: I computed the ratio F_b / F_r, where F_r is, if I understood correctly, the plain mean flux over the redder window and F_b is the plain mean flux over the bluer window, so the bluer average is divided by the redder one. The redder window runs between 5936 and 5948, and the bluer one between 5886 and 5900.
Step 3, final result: 0.96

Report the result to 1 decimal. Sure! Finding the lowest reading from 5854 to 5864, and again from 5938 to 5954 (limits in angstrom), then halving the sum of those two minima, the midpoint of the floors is 43.1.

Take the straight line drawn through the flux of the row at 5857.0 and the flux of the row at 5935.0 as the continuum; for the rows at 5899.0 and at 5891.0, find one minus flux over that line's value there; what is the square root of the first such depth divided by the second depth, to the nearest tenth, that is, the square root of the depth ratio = 1.3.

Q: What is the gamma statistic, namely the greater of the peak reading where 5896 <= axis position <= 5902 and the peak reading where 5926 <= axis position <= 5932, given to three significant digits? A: 45.2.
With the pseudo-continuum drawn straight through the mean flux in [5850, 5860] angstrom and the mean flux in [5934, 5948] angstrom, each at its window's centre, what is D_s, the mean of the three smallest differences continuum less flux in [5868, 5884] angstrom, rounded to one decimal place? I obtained -1.4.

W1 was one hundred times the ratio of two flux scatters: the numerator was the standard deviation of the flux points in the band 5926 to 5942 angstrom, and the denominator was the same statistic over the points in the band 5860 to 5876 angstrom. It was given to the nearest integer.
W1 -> 150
